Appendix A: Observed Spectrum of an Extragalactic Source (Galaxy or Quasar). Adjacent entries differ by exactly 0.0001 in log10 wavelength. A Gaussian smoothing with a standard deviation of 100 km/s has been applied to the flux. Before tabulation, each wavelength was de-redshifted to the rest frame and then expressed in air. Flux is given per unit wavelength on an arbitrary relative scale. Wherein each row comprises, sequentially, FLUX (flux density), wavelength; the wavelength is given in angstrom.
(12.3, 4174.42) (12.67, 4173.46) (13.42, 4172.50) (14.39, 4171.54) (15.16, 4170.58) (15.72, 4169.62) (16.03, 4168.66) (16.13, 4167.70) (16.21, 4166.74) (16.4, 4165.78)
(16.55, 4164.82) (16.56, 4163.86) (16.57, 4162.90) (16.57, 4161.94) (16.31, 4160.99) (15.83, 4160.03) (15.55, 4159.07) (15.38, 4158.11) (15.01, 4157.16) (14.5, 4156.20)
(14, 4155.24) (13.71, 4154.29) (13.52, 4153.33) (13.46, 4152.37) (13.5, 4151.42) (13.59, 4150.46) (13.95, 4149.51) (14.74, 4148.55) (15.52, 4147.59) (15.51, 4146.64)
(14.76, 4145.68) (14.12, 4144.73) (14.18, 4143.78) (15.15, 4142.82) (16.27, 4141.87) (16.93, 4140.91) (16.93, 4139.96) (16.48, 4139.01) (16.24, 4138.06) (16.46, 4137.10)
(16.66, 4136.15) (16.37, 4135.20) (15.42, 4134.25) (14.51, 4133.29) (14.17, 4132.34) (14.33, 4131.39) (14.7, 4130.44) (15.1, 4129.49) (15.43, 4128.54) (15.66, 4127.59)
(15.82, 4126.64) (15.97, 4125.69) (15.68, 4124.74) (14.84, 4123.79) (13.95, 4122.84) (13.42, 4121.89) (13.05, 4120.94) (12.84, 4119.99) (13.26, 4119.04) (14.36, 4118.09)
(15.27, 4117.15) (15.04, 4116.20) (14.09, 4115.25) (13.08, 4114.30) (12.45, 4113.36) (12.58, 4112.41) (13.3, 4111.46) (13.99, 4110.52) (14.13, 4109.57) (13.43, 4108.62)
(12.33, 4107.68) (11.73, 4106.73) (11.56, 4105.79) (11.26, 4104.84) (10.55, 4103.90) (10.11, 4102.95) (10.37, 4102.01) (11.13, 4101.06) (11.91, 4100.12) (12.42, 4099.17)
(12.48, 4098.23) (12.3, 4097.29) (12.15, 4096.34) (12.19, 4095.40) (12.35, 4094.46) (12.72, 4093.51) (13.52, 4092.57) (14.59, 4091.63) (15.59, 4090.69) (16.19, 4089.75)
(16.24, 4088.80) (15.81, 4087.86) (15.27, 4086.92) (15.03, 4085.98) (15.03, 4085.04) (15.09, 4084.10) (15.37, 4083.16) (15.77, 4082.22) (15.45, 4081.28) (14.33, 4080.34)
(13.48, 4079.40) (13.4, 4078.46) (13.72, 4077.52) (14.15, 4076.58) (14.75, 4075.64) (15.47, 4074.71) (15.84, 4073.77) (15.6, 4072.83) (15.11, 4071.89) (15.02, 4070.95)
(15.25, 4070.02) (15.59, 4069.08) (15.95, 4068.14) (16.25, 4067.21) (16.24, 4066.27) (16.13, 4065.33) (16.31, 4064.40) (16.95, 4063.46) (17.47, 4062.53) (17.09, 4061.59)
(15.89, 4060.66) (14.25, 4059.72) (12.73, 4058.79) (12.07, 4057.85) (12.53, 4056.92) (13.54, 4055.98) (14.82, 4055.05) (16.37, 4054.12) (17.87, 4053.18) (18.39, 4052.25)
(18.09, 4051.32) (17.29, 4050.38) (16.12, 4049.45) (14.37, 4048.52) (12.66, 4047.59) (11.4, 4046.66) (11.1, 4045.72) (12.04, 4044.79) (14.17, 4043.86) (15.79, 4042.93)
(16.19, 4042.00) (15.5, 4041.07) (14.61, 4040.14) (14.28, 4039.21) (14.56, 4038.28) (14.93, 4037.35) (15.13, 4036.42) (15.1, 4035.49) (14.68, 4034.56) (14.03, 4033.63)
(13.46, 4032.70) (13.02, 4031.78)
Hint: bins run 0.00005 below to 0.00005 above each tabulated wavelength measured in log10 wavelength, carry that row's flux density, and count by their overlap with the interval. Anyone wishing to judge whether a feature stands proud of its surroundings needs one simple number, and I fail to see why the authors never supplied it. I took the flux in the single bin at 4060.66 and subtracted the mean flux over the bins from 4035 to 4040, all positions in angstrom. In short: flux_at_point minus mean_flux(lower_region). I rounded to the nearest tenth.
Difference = 1.1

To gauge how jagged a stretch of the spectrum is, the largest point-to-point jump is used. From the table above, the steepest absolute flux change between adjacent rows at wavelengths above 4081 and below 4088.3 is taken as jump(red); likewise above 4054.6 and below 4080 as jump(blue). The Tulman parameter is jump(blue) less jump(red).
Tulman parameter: 1.1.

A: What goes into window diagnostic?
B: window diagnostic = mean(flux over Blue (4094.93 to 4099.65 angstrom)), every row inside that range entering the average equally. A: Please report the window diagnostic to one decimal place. 12.3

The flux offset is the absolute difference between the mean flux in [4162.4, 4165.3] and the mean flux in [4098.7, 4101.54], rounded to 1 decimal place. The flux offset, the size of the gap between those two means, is 4.7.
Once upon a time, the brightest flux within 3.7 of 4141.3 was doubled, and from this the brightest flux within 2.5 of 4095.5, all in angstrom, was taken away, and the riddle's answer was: 21.1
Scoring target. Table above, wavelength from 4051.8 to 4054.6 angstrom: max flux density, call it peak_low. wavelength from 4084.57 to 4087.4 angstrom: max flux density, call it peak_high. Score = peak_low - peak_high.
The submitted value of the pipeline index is 3.1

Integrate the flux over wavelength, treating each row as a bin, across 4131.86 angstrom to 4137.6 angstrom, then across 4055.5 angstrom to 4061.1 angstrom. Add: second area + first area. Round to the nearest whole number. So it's 165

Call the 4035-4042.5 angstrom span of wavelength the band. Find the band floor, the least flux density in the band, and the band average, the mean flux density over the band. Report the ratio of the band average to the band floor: 1.05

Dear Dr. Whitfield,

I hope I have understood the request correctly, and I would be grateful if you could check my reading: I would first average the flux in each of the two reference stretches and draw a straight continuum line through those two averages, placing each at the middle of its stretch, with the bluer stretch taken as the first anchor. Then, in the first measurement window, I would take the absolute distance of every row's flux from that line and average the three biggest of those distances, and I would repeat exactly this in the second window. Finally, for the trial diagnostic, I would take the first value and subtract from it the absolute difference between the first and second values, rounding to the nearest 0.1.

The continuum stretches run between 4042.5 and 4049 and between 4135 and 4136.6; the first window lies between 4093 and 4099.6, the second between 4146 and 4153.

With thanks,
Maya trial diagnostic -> 2.0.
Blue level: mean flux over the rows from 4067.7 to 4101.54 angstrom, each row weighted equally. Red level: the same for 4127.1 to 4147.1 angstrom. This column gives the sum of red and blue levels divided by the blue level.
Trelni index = 2.08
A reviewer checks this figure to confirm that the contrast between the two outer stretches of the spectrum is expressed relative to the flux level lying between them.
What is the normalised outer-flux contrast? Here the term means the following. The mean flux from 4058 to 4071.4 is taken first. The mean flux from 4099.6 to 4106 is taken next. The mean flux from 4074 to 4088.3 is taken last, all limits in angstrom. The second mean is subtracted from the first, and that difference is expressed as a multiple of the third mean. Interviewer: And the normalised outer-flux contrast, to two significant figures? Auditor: 0.32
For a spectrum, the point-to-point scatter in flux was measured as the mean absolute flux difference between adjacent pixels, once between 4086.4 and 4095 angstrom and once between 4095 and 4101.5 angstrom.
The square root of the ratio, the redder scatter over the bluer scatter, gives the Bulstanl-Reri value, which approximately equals 0.69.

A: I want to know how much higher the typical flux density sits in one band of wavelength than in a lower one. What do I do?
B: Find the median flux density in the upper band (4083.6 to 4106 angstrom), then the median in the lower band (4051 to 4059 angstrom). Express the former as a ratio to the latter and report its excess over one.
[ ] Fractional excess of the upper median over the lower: -0.16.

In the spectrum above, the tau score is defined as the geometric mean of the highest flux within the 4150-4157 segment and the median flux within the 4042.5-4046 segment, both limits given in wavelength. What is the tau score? 13.8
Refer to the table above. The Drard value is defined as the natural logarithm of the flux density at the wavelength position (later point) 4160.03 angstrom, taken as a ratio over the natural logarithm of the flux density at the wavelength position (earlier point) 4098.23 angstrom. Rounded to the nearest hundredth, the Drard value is 1.09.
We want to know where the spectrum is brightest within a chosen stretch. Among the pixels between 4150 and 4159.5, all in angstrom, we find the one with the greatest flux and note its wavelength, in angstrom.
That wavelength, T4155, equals 4159.07 angstrom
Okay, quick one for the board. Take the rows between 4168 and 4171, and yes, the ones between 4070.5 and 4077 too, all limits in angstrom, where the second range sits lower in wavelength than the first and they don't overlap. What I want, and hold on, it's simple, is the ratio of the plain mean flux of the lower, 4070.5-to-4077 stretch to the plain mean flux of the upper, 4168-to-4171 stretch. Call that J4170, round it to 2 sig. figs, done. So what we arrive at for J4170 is 0.97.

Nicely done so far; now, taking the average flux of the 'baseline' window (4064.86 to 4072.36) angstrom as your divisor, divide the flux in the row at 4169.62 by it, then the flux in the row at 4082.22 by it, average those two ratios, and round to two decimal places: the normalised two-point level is 1.00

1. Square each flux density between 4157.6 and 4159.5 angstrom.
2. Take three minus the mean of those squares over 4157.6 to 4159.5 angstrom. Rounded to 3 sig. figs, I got -236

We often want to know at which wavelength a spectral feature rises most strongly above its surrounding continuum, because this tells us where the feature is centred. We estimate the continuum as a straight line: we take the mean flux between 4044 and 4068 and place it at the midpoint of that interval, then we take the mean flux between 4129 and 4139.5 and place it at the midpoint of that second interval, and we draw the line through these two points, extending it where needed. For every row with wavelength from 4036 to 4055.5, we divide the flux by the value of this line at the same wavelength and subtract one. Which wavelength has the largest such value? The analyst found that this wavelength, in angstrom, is 4052.25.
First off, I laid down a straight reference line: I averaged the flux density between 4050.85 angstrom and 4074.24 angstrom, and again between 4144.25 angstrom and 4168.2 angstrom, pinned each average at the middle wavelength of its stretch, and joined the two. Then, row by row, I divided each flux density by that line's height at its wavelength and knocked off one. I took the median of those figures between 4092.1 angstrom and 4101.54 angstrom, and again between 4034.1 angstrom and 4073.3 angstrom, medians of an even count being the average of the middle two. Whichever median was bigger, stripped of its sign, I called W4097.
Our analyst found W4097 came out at 0.027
